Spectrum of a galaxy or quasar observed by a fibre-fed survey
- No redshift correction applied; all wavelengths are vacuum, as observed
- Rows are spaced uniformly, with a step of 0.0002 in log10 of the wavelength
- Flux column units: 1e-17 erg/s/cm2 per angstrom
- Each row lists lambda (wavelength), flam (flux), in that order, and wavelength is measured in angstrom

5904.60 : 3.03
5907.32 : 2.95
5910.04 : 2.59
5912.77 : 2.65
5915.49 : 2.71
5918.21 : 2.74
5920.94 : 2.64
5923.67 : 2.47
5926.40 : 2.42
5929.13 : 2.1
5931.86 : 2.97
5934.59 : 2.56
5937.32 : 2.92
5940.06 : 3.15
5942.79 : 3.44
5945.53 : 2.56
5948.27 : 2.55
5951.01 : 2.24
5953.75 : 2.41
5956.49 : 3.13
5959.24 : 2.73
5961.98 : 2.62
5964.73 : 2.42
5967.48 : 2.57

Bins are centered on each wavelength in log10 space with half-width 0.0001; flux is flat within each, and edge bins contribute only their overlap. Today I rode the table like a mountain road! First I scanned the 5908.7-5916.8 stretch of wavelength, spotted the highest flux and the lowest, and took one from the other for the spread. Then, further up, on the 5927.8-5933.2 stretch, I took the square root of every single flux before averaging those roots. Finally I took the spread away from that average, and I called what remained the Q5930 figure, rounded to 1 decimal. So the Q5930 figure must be 1.5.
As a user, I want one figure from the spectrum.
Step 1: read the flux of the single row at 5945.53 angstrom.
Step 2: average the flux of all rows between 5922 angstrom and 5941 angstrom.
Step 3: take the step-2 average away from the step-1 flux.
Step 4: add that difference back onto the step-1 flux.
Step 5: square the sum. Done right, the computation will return 6.1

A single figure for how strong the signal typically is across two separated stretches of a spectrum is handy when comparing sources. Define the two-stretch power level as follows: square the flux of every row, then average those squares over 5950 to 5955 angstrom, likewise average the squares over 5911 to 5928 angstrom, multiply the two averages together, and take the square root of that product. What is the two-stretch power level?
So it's 6.1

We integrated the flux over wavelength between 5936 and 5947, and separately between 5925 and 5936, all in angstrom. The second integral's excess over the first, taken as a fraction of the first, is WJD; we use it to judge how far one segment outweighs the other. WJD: -0.17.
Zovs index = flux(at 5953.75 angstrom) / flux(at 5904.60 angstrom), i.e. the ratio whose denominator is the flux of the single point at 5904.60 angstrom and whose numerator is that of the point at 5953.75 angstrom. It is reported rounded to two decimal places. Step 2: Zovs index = 0.80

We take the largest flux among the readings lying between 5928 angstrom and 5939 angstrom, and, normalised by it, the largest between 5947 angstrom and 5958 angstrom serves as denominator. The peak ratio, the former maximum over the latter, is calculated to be 0.95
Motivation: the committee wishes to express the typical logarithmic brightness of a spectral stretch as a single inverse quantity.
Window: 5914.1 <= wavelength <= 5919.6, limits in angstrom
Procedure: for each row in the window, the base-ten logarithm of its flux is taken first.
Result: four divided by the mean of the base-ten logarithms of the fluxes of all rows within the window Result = 9.2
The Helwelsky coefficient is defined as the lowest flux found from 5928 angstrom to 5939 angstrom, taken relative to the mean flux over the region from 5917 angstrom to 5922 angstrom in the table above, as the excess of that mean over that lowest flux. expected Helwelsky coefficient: 0.59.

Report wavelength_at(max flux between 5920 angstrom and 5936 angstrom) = 5931.86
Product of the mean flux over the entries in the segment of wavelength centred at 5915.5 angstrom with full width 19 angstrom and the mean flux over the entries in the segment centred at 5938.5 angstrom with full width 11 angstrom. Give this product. 8.1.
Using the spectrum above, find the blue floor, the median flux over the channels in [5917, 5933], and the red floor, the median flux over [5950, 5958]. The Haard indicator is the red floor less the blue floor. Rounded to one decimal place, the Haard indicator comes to -0.1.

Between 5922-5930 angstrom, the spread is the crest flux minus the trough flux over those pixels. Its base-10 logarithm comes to -0.43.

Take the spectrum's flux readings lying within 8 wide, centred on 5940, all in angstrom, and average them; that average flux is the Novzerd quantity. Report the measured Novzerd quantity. 3.17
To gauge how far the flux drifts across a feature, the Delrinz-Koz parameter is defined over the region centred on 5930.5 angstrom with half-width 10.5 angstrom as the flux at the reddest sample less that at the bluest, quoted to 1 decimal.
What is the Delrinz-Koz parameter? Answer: 0.5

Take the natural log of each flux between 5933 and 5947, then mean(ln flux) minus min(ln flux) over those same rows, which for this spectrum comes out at 0.13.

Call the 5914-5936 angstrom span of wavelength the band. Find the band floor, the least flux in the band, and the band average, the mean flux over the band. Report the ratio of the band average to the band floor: 1.23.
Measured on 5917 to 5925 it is 1.06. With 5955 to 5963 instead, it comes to 1.08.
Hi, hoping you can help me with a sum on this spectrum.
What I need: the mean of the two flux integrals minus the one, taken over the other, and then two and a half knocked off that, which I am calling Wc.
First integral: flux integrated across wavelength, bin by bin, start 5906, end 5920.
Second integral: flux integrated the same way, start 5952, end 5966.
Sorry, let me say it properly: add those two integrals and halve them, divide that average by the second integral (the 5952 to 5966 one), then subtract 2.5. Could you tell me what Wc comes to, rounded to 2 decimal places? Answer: -1.49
